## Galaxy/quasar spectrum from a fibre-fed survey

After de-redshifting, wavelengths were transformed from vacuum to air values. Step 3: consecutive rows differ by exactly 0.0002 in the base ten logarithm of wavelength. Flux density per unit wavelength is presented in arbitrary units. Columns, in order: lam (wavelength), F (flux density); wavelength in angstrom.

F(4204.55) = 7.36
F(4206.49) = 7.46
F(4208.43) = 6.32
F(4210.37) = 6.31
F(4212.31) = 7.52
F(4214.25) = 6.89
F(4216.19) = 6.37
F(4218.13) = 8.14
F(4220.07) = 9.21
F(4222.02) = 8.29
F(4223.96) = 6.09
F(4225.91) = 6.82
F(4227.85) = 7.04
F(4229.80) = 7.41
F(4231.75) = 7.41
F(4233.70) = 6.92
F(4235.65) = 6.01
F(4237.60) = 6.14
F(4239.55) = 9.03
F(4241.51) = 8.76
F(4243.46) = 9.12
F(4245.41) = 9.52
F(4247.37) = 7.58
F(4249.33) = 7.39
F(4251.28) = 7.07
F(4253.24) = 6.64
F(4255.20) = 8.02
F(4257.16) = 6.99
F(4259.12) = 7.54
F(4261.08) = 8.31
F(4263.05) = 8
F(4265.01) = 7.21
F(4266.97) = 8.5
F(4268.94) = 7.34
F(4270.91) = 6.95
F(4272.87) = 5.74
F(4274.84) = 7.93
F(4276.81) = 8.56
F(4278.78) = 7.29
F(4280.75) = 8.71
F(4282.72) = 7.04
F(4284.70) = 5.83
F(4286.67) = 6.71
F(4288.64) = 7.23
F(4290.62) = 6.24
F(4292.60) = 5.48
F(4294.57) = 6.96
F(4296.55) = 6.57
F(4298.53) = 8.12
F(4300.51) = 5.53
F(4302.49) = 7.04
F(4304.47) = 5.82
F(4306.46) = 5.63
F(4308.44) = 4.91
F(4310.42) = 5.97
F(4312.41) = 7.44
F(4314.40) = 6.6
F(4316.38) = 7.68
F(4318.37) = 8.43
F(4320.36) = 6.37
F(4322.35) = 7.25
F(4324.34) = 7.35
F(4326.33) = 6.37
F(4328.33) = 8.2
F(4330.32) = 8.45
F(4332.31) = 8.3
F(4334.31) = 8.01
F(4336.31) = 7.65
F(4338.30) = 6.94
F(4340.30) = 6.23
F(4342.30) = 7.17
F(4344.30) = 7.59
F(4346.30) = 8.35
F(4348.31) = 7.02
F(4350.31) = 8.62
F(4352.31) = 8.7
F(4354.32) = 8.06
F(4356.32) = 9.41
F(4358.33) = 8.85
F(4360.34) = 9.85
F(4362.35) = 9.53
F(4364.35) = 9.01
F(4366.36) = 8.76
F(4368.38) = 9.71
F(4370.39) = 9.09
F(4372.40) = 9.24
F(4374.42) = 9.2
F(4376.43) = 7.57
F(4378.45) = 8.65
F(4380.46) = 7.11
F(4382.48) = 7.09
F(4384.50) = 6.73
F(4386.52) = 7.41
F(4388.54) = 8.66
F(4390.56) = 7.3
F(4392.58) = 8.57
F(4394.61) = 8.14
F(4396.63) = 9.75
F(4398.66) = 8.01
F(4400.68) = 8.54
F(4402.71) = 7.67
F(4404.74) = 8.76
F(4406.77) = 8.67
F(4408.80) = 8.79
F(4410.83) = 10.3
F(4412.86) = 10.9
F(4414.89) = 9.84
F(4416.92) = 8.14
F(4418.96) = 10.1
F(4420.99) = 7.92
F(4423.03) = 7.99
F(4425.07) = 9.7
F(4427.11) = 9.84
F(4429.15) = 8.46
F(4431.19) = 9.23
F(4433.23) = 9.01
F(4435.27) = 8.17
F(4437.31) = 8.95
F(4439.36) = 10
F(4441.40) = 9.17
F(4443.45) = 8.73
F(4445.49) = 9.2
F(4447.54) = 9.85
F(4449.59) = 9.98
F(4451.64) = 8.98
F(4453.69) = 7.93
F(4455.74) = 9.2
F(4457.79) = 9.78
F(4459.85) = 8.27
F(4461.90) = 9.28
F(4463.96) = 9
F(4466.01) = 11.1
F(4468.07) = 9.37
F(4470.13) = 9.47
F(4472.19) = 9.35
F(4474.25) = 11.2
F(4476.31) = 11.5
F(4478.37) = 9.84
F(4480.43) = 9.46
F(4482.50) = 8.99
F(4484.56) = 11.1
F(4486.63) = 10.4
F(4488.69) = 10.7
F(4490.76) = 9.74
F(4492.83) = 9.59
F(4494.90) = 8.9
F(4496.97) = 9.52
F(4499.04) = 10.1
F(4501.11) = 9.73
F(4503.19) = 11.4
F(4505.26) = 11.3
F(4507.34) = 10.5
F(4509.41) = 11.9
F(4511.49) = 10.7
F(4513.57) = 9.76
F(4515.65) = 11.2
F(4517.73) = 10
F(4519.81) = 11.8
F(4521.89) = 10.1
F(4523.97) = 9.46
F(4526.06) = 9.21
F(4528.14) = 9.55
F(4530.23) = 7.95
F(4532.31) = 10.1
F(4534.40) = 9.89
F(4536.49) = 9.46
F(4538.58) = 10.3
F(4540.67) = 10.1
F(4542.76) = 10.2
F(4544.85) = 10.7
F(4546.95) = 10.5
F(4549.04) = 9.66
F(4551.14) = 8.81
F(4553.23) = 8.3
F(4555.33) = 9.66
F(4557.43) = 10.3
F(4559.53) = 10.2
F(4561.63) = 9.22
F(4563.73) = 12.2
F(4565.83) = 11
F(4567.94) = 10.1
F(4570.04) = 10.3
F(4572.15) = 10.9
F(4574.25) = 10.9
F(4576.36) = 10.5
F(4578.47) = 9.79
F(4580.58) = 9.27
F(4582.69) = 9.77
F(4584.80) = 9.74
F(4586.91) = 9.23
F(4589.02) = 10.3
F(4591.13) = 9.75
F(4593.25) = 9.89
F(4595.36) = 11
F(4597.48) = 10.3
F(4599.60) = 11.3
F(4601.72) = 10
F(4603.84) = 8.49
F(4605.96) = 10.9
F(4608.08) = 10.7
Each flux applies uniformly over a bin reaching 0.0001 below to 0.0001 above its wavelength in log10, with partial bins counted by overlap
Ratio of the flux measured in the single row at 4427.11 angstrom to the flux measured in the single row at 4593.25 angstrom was 0.99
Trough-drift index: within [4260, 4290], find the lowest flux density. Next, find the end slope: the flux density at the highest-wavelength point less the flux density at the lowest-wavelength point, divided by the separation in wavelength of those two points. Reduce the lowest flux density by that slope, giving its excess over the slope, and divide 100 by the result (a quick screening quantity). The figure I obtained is 17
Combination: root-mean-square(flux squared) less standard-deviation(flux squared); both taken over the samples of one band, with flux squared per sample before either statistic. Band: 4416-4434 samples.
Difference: 67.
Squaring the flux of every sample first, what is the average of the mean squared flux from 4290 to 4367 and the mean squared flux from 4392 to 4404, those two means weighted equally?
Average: 64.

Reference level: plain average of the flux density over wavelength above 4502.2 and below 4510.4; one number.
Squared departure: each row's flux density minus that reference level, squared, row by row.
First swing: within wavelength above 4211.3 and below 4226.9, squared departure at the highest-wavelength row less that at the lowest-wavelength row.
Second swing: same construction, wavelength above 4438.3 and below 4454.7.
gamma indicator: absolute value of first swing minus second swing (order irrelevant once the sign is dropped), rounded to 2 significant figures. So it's 3.8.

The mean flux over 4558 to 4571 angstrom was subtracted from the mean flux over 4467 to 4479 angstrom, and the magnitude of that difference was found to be 0.4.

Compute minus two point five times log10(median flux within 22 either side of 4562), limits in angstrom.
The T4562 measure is -2.52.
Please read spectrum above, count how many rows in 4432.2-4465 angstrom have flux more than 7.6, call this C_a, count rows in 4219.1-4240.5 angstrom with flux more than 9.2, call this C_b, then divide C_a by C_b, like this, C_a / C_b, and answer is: 16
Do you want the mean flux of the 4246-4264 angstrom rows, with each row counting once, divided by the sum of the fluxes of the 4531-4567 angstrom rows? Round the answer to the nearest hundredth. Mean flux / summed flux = 0.04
